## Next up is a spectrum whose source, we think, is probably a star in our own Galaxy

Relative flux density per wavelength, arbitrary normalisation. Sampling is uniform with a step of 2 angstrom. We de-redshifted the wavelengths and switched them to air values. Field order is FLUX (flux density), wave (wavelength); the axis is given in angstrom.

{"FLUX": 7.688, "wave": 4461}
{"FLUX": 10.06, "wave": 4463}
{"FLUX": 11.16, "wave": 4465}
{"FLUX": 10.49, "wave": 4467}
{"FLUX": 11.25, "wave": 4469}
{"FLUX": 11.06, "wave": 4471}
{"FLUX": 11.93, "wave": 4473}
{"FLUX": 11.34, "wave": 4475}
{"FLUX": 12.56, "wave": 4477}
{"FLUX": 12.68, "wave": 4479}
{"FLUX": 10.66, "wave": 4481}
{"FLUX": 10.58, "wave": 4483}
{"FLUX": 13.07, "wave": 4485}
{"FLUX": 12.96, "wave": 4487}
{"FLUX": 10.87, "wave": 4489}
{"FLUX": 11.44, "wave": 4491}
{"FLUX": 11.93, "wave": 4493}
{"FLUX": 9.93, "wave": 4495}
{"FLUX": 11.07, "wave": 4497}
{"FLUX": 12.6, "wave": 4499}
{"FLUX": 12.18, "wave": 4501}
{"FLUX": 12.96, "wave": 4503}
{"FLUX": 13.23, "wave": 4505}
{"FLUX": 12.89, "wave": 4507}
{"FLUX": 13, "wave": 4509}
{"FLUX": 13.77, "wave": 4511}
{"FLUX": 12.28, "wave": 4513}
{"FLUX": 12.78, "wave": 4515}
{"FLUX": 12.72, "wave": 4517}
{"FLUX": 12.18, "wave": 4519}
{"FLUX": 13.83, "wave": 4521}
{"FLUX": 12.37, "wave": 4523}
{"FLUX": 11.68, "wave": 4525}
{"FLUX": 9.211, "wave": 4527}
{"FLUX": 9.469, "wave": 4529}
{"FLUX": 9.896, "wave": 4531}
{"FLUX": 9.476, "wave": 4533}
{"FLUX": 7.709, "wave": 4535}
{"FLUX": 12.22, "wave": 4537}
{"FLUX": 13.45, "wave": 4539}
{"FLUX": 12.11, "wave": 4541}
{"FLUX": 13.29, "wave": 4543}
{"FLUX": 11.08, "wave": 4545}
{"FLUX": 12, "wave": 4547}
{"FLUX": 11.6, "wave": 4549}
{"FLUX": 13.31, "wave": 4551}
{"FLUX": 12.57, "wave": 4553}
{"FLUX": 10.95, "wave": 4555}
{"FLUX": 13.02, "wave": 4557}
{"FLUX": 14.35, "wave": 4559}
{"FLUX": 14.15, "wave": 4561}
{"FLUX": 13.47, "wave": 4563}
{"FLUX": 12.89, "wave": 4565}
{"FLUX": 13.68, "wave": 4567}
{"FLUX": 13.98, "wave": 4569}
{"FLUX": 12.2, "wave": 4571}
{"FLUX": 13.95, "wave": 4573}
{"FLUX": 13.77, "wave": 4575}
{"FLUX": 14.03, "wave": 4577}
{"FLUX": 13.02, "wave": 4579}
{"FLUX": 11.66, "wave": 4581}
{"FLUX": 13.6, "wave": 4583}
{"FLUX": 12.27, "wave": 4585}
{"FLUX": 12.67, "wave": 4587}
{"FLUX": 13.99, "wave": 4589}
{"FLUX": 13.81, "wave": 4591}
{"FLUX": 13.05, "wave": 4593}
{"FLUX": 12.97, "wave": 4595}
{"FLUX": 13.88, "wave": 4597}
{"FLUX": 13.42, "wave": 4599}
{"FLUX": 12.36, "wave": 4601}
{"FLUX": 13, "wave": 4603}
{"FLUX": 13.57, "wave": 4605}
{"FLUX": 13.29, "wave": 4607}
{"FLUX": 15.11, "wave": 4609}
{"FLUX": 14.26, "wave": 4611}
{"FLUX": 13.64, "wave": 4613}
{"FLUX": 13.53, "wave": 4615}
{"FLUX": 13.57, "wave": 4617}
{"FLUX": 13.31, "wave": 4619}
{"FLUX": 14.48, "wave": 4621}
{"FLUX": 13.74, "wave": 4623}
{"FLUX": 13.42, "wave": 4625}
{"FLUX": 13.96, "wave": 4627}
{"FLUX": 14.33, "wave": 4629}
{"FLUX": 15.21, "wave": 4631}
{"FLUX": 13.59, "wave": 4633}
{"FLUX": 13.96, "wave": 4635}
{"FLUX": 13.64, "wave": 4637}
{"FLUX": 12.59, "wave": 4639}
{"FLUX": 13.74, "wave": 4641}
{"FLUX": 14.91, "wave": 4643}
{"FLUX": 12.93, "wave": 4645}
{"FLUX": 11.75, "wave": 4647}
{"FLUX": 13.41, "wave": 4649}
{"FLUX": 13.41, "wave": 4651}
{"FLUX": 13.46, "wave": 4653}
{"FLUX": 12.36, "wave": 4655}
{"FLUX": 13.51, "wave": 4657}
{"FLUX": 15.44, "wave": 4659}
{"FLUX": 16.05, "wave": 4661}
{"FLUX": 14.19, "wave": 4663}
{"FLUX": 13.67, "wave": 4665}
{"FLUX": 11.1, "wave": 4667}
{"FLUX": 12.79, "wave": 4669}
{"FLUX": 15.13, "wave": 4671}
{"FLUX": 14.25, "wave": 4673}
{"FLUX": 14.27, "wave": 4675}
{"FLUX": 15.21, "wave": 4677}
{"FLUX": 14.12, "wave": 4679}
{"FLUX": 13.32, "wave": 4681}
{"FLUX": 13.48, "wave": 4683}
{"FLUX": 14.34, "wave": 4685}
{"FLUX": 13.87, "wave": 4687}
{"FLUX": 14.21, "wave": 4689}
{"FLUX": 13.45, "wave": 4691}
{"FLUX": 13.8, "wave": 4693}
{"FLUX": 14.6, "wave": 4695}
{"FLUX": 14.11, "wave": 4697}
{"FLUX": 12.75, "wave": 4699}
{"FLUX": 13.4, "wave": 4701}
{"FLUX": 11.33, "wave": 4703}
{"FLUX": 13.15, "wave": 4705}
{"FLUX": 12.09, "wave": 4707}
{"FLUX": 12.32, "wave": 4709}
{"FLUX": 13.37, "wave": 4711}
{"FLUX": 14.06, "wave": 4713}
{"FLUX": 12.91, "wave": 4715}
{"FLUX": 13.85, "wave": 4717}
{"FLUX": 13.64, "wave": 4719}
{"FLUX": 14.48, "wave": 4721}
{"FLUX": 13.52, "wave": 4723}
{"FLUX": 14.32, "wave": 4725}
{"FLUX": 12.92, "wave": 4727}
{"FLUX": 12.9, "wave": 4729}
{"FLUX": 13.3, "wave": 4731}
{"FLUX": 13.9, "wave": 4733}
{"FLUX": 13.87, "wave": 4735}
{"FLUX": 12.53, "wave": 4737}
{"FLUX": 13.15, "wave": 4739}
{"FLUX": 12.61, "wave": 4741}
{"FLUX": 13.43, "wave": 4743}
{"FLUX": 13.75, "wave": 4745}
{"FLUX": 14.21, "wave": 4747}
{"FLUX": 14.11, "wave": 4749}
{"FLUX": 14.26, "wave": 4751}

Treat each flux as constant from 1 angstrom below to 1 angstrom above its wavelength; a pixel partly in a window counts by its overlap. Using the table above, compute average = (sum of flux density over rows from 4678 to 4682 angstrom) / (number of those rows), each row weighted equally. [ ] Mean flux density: 13.7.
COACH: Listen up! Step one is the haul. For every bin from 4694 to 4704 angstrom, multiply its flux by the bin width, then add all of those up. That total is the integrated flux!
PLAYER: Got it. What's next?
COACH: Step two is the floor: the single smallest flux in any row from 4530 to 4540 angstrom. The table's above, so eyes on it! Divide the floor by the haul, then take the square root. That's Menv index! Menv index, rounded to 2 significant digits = 0.24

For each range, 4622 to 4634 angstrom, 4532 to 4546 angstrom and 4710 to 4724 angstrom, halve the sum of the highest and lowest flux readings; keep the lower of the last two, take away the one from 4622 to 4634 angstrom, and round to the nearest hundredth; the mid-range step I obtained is -3.74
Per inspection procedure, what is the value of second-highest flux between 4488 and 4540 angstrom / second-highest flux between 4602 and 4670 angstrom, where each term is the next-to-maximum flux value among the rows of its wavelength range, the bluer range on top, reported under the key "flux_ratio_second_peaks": 0.89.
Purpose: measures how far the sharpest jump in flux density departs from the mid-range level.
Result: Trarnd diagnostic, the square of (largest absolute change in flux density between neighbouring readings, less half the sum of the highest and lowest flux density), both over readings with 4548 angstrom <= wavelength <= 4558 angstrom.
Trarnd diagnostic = 101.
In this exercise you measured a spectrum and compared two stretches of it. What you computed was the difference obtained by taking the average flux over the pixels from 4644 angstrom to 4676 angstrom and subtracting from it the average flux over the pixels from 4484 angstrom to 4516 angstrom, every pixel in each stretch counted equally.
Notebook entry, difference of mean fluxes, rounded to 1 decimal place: 1.3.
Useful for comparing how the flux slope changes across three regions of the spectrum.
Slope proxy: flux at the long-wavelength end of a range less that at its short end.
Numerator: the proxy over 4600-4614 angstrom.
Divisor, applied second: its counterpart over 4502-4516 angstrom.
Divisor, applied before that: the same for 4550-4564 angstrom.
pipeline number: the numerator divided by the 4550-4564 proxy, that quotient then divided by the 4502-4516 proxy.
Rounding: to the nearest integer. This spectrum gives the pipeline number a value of -44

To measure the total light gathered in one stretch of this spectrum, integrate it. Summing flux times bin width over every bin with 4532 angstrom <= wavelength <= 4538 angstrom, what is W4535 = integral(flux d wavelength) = 59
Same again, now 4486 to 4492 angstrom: 71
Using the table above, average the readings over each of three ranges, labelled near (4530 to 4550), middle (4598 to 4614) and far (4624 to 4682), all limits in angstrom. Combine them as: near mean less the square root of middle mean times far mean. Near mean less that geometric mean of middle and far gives -2.4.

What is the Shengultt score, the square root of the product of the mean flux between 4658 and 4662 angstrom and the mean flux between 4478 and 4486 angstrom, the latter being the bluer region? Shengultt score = 13.6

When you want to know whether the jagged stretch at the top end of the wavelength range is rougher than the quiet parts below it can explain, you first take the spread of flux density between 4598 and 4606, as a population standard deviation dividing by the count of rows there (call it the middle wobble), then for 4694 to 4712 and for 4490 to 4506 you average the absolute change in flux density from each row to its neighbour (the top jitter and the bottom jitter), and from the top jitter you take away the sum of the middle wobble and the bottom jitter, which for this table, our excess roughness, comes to -0.3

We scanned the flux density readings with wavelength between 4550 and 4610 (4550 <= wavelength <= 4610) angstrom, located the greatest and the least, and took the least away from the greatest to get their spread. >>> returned 4.2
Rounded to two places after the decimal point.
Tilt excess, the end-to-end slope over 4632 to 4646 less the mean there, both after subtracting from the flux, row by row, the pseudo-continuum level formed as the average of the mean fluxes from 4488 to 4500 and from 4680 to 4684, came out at -1.32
